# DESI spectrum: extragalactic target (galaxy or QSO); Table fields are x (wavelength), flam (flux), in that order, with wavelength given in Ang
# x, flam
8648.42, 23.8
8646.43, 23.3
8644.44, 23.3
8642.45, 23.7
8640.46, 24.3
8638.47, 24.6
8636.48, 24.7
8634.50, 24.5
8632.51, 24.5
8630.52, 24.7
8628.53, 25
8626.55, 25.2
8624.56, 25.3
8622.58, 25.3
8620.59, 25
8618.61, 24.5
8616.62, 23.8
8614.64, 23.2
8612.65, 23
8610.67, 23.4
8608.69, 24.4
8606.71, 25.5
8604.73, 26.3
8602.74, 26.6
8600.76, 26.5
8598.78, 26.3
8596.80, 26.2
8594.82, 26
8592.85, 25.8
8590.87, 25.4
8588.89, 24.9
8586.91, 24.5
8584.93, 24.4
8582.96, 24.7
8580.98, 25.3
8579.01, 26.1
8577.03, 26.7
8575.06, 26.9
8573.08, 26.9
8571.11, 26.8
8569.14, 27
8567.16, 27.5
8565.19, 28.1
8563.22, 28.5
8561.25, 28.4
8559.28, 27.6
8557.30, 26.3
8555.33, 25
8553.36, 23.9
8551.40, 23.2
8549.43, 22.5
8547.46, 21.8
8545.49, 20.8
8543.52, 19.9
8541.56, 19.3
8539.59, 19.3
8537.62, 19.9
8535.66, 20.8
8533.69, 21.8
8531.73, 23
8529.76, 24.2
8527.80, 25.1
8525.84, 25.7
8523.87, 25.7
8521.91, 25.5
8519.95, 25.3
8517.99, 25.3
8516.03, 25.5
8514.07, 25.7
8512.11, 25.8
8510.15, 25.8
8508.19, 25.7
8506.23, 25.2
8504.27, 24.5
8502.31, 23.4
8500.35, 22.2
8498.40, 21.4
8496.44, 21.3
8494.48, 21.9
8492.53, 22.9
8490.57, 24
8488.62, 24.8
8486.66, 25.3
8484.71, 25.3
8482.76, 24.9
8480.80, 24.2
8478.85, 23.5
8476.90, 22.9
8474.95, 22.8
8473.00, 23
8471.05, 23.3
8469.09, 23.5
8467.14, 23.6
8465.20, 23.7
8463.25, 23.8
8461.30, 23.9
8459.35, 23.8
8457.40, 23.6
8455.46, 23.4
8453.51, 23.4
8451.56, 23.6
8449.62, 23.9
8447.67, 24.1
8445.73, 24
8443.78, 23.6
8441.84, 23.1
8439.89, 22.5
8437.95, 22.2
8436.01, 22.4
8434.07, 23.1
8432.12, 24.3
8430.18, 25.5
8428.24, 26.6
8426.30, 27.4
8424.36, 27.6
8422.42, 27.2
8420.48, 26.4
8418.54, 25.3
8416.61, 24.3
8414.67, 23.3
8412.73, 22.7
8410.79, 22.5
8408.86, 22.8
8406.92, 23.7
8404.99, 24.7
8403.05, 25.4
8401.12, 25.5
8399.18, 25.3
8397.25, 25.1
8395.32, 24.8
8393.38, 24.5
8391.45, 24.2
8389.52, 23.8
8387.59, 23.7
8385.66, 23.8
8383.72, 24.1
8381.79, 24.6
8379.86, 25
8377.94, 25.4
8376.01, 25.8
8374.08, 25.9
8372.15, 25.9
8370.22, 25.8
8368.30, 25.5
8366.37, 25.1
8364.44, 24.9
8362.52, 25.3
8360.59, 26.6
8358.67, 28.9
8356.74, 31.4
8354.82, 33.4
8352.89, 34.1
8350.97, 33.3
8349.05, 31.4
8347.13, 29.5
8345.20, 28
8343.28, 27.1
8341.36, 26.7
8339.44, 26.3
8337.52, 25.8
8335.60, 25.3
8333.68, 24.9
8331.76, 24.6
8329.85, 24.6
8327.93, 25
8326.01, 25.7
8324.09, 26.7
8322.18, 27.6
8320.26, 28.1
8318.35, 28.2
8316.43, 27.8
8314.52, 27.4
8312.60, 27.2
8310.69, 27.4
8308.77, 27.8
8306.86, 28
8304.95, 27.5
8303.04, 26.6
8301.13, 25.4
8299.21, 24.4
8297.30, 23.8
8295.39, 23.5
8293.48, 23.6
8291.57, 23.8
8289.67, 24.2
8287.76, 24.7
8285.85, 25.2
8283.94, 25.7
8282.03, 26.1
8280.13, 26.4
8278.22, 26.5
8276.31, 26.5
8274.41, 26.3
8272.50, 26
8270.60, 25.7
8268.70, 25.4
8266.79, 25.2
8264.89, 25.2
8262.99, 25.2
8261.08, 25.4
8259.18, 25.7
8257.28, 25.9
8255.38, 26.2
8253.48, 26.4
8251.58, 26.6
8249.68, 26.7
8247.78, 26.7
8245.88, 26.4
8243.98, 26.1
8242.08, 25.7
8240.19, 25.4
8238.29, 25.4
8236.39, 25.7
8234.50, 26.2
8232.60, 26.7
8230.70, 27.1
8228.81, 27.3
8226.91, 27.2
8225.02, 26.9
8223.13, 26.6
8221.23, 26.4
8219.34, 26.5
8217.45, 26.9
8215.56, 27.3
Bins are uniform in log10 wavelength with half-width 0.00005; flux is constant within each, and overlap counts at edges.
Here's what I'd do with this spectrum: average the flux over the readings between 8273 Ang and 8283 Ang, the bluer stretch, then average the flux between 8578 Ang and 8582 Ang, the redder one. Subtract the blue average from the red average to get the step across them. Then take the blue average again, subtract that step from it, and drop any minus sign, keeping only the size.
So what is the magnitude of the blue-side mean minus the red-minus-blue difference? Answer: 27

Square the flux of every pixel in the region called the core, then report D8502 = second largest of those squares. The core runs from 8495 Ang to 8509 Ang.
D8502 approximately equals 635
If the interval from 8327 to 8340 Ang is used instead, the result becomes 666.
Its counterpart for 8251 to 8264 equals 697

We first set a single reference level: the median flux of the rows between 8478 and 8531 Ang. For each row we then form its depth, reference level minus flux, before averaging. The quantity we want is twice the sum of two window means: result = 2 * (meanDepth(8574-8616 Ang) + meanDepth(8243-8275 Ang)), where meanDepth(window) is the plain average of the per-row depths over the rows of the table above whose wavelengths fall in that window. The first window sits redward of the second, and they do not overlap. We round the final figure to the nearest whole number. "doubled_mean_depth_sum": -2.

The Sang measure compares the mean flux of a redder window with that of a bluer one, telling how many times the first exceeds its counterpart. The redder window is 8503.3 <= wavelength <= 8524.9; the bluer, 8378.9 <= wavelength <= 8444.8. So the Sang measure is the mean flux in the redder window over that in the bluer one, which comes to 1.04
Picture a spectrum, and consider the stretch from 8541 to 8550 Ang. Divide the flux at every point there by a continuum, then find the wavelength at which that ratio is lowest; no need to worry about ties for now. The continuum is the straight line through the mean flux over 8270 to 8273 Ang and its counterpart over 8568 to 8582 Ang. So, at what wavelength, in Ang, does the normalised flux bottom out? 8541.56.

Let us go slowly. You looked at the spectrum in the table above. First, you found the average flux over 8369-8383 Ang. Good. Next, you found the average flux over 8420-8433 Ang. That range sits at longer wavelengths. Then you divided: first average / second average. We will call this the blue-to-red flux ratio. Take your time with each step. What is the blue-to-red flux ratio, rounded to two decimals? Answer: 0.96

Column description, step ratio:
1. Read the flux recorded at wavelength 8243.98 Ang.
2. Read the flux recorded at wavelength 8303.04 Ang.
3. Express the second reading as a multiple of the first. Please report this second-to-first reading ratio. 1.02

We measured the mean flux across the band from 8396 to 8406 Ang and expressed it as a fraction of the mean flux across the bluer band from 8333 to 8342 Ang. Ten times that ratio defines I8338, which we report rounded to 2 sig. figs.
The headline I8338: 9.8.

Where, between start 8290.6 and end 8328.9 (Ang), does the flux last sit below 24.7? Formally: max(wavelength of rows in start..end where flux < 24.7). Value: 8299.21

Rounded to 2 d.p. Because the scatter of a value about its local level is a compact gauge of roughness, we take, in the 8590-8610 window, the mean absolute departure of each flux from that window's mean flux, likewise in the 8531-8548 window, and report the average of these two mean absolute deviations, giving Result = 0.75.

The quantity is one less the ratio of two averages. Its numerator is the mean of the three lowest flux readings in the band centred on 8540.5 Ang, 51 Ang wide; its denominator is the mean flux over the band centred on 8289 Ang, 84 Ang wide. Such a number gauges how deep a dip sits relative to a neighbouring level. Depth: 0.25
